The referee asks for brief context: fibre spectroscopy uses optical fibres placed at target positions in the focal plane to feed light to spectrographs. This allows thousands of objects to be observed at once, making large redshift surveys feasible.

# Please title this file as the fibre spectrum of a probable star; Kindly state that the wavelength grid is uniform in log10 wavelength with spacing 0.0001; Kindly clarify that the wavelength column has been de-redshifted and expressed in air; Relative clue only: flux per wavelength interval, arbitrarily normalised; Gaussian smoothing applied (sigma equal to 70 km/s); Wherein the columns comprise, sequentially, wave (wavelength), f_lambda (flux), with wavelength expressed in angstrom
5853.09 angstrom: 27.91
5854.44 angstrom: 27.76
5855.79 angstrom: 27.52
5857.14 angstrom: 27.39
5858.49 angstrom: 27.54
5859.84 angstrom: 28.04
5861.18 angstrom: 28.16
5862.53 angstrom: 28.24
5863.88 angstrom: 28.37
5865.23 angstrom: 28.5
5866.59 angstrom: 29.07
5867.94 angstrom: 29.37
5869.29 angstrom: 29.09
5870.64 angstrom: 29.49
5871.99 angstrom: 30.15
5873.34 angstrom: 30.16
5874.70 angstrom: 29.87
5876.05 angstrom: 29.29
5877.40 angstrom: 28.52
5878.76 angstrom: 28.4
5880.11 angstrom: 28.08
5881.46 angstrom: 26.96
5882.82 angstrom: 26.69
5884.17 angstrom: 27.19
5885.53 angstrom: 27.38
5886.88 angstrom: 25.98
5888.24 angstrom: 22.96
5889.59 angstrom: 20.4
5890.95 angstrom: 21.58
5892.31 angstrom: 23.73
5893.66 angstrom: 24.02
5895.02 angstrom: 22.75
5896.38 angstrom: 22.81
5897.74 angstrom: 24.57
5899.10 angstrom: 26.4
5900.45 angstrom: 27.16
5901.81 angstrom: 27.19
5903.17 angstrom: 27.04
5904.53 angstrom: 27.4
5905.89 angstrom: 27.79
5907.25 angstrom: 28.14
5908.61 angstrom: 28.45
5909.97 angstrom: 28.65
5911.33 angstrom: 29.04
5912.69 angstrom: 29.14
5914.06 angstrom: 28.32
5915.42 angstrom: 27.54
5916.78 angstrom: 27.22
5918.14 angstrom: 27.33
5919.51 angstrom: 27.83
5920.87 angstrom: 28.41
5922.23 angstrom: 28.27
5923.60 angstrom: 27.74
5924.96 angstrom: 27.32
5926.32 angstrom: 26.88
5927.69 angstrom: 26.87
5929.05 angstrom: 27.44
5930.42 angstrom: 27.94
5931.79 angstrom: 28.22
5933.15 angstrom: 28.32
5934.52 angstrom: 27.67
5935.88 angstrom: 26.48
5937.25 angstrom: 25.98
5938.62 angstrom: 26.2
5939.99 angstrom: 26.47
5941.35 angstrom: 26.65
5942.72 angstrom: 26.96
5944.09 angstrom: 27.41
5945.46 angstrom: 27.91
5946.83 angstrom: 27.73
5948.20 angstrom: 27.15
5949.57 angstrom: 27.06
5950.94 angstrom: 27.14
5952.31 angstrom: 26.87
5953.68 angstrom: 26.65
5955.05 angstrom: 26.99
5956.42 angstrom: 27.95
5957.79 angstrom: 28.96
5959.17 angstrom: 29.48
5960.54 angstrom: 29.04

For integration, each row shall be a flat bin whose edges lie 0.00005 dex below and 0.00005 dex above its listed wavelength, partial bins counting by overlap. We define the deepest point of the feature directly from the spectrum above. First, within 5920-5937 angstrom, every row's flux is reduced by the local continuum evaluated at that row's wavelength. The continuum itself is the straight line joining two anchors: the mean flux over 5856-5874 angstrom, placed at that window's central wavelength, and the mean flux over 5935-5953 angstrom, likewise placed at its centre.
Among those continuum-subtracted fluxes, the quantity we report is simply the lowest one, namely -0.6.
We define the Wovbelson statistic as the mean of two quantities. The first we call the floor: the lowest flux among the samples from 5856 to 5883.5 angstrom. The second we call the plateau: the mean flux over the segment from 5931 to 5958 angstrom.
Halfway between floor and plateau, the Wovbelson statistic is 27.0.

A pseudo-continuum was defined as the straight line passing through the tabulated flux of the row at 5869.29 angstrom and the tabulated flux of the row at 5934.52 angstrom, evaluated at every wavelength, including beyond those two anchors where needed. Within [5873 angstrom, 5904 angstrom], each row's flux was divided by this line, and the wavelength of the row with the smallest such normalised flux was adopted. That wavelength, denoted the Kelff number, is 5889.59 angstrom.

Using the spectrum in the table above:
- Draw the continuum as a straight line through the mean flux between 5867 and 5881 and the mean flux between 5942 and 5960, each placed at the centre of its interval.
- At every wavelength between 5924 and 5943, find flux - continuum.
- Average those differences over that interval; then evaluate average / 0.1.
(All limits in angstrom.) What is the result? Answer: -8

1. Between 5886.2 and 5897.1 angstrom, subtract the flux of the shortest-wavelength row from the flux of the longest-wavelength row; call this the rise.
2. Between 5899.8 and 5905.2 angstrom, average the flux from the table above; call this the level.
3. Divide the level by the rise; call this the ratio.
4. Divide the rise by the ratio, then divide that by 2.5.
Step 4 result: 0.15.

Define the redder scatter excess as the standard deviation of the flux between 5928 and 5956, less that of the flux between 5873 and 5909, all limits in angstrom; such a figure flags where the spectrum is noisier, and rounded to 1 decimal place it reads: -1.9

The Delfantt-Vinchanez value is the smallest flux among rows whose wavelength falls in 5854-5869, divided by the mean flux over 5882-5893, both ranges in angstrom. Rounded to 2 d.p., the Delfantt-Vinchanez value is 1.12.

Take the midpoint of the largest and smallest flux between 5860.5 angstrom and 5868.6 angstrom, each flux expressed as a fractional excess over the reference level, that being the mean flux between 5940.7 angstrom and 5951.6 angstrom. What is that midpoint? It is 0.056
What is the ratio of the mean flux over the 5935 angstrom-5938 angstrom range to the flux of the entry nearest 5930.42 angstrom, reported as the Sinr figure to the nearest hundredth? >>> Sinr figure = 0.94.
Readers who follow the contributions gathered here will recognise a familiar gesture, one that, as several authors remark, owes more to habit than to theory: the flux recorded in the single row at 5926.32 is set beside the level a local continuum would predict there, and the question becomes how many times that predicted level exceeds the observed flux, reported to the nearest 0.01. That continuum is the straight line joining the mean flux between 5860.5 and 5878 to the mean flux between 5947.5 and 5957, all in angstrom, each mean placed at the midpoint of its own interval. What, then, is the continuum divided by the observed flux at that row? 1.03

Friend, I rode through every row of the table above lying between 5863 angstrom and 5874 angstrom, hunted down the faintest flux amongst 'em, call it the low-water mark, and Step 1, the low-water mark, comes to 28.37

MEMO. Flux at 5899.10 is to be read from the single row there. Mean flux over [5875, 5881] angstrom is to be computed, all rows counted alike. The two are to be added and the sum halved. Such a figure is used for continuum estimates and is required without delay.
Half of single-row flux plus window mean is 27.5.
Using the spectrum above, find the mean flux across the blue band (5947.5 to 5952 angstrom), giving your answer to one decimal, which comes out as 27.1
